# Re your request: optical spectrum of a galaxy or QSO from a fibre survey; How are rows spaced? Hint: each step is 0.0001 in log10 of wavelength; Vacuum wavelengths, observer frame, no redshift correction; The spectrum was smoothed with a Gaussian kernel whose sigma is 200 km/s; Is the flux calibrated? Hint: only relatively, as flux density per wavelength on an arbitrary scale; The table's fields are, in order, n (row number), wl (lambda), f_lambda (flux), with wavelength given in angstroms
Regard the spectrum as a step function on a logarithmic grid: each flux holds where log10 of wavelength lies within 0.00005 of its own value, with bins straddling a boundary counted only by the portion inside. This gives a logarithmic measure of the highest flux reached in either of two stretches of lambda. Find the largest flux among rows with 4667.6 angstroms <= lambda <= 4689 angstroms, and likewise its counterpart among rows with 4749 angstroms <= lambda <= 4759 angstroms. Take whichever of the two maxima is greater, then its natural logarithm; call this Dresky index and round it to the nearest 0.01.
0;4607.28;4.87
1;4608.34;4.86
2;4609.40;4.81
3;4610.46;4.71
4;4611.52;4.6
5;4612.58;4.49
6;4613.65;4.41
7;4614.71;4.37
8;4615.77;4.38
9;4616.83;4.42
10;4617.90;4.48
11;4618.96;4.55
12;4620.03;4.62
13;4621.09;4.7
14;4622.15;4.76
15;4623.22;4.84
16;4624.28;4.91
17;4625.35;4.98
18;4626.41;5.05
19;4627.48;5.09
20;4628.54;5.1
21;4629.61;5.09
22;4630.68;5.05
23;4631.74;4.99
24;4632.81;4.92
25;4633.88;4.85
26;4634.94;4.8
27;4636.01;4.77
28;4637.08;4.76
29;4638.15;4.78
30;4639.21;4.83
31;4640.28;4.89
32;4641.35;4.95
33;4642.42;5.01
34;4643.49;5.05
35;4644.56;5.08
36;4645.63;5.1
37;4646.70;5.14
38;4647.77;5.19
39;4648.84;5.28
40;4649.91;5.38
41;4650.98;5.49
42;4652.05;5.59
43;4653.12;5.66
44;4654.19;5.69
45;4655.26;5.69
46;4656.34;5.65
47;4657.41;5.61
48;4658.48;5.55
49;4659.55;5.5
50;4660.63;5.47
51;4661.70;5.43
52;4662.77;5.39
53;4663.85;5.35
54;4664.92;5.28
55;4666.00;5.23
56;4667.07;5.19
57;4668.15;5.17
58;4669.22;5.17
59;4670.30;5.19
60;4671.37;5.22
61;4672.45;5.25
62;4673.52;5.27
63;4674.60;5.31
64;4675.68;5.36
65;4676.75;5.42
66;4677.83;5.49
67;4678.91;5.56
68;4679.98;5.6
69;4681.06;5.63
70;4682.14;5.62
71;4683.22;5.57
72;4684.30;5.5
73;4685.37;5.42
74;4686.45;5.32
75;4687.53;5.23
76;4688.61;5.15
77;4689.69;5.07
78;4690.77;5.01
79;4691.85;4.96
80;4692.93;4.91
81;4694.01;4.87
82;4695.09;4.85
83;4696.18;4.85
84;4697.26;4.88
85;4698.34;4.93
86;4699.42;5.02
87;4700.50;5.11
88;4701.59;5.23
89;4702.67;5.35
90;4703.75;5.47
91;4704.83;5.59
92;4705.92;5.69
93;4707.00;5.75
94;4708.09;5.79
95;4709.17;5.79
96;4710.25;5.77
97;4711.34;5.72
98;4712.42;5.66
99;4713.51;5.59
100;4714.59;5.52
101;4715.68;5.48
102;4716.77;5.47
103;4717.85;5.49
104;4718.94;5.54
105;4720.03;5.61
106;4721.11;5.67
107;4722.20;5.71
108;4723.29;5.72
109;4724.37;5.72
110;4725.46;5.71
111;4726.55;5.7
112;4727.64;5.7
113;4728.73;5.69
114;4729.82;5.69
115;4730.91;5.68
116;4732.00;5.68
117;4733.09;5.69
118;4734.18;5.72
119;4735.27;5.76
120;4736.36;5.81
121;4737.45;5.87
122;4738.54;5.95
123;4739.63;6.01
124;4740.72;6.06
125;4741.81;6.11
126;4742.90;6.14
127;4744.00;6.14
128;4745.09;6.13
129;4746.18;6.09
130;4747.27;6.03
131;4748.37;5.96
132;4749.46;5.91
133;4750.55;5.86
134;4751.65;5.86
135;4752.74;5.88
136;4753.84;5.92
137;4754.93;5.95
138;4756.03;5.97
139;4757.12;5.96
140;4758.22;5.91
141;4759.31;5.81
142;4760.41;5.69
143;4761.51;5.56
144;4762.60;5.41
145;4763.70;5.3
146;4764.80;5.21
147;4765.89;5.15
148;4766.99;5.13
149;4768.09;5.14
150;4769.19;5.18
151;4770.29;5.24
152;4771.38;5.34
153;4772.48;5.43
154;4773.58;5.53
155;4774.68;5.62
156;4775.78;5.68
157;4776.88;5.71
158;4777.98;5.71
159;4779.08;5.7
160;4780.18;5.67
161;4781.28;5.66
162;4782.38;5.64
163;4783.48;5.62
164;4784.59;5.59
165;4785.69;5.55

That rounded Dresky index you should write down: 1.79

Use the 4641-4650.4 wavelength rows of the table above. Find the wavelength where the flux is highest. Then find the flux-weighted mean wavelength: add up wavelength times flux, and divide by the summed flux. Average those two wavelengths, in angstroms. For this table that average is 4647.8 angstroms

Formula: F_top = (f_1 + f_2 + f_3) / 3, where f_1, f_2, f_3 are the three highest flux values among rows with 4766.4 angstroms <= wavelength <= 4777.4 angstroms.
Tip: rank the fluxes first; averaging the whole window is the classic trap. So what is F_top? 5.67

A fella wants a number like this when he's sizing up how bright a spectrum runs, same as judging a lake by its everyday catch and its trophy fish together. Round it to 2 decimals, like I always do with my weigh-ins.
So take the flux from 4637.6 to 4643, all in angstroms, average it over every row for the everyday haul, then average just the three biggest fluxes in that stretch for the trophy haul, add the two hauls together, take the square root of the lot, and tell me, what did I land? 3.14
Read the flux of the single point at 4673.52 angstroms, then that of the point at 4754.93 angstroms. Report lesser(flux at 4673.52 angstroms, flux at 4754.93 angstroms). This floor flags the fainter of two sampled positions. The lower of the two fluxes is 5.27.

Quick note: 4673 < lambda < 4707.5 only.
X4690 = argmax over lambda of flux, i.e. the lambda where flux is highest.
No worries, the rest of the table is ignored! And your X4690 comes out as 4707.00 angstroms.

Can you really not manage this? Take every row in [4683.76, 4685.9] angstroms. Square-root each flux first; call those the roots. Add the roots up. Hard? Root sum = 4.67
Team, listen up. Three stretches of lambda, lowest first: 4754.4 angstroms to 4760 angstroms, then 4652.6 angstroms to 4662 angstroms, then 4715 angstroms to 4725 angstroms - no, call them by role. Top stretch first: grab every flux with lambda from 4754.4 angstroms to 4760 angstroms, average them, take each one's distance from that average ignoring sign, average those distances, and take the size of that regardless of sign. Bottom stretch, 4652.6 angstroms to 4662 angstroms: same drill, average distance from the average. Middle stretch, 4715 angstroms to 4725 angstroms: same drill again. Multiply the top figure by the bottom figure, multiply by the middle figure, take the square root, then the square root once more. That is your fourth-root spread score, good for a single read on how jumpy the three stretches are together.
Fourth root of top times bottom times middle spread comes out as 0.140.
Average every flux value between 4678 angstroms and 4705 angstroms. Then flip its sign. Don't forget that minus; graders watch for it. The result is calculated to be -5.23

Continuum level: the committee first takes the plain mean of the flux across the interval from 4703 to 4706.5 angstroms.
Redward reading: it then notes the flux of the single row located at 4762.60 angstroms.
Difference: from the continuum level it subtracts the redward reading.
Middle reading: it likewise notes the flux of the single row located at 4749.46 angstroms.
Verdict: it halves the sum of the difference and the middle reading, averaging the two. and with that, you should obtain 3.04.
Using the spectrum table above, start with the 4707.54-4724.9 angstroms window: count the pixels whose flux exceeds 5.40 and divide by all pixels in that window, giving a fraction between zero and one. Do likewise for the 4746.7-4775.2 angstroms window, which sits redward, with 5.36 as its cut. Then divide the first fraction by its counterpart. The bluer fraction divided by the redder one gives 1.4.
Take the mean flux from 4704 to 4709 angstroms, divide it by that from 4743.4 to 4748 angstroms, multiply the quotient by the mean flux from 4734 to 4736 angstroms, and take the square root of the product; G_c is 2.32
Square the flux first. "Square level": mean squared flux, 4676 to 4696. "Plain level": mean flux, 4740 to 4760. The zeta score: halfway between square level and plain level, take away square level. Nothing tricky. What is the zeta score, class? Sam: -11.0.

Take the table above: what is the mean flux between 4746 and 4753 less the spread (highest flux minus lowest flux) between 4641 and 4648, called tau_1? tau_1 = 5.7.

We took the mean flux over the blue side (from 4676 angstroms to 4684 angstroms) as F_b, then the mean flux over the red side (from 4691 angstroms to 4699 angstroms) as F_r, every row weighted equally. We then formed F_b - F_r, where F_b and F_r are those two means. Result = 0.7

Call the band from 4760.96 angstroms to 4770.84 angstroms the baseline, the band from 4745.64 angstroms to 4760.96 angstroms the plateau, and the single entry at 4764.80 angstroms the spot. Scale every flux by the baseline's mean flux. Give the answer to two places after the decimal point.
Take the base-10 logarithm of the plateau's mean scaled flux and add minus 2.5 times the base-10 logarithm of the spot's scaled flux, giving 0.06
